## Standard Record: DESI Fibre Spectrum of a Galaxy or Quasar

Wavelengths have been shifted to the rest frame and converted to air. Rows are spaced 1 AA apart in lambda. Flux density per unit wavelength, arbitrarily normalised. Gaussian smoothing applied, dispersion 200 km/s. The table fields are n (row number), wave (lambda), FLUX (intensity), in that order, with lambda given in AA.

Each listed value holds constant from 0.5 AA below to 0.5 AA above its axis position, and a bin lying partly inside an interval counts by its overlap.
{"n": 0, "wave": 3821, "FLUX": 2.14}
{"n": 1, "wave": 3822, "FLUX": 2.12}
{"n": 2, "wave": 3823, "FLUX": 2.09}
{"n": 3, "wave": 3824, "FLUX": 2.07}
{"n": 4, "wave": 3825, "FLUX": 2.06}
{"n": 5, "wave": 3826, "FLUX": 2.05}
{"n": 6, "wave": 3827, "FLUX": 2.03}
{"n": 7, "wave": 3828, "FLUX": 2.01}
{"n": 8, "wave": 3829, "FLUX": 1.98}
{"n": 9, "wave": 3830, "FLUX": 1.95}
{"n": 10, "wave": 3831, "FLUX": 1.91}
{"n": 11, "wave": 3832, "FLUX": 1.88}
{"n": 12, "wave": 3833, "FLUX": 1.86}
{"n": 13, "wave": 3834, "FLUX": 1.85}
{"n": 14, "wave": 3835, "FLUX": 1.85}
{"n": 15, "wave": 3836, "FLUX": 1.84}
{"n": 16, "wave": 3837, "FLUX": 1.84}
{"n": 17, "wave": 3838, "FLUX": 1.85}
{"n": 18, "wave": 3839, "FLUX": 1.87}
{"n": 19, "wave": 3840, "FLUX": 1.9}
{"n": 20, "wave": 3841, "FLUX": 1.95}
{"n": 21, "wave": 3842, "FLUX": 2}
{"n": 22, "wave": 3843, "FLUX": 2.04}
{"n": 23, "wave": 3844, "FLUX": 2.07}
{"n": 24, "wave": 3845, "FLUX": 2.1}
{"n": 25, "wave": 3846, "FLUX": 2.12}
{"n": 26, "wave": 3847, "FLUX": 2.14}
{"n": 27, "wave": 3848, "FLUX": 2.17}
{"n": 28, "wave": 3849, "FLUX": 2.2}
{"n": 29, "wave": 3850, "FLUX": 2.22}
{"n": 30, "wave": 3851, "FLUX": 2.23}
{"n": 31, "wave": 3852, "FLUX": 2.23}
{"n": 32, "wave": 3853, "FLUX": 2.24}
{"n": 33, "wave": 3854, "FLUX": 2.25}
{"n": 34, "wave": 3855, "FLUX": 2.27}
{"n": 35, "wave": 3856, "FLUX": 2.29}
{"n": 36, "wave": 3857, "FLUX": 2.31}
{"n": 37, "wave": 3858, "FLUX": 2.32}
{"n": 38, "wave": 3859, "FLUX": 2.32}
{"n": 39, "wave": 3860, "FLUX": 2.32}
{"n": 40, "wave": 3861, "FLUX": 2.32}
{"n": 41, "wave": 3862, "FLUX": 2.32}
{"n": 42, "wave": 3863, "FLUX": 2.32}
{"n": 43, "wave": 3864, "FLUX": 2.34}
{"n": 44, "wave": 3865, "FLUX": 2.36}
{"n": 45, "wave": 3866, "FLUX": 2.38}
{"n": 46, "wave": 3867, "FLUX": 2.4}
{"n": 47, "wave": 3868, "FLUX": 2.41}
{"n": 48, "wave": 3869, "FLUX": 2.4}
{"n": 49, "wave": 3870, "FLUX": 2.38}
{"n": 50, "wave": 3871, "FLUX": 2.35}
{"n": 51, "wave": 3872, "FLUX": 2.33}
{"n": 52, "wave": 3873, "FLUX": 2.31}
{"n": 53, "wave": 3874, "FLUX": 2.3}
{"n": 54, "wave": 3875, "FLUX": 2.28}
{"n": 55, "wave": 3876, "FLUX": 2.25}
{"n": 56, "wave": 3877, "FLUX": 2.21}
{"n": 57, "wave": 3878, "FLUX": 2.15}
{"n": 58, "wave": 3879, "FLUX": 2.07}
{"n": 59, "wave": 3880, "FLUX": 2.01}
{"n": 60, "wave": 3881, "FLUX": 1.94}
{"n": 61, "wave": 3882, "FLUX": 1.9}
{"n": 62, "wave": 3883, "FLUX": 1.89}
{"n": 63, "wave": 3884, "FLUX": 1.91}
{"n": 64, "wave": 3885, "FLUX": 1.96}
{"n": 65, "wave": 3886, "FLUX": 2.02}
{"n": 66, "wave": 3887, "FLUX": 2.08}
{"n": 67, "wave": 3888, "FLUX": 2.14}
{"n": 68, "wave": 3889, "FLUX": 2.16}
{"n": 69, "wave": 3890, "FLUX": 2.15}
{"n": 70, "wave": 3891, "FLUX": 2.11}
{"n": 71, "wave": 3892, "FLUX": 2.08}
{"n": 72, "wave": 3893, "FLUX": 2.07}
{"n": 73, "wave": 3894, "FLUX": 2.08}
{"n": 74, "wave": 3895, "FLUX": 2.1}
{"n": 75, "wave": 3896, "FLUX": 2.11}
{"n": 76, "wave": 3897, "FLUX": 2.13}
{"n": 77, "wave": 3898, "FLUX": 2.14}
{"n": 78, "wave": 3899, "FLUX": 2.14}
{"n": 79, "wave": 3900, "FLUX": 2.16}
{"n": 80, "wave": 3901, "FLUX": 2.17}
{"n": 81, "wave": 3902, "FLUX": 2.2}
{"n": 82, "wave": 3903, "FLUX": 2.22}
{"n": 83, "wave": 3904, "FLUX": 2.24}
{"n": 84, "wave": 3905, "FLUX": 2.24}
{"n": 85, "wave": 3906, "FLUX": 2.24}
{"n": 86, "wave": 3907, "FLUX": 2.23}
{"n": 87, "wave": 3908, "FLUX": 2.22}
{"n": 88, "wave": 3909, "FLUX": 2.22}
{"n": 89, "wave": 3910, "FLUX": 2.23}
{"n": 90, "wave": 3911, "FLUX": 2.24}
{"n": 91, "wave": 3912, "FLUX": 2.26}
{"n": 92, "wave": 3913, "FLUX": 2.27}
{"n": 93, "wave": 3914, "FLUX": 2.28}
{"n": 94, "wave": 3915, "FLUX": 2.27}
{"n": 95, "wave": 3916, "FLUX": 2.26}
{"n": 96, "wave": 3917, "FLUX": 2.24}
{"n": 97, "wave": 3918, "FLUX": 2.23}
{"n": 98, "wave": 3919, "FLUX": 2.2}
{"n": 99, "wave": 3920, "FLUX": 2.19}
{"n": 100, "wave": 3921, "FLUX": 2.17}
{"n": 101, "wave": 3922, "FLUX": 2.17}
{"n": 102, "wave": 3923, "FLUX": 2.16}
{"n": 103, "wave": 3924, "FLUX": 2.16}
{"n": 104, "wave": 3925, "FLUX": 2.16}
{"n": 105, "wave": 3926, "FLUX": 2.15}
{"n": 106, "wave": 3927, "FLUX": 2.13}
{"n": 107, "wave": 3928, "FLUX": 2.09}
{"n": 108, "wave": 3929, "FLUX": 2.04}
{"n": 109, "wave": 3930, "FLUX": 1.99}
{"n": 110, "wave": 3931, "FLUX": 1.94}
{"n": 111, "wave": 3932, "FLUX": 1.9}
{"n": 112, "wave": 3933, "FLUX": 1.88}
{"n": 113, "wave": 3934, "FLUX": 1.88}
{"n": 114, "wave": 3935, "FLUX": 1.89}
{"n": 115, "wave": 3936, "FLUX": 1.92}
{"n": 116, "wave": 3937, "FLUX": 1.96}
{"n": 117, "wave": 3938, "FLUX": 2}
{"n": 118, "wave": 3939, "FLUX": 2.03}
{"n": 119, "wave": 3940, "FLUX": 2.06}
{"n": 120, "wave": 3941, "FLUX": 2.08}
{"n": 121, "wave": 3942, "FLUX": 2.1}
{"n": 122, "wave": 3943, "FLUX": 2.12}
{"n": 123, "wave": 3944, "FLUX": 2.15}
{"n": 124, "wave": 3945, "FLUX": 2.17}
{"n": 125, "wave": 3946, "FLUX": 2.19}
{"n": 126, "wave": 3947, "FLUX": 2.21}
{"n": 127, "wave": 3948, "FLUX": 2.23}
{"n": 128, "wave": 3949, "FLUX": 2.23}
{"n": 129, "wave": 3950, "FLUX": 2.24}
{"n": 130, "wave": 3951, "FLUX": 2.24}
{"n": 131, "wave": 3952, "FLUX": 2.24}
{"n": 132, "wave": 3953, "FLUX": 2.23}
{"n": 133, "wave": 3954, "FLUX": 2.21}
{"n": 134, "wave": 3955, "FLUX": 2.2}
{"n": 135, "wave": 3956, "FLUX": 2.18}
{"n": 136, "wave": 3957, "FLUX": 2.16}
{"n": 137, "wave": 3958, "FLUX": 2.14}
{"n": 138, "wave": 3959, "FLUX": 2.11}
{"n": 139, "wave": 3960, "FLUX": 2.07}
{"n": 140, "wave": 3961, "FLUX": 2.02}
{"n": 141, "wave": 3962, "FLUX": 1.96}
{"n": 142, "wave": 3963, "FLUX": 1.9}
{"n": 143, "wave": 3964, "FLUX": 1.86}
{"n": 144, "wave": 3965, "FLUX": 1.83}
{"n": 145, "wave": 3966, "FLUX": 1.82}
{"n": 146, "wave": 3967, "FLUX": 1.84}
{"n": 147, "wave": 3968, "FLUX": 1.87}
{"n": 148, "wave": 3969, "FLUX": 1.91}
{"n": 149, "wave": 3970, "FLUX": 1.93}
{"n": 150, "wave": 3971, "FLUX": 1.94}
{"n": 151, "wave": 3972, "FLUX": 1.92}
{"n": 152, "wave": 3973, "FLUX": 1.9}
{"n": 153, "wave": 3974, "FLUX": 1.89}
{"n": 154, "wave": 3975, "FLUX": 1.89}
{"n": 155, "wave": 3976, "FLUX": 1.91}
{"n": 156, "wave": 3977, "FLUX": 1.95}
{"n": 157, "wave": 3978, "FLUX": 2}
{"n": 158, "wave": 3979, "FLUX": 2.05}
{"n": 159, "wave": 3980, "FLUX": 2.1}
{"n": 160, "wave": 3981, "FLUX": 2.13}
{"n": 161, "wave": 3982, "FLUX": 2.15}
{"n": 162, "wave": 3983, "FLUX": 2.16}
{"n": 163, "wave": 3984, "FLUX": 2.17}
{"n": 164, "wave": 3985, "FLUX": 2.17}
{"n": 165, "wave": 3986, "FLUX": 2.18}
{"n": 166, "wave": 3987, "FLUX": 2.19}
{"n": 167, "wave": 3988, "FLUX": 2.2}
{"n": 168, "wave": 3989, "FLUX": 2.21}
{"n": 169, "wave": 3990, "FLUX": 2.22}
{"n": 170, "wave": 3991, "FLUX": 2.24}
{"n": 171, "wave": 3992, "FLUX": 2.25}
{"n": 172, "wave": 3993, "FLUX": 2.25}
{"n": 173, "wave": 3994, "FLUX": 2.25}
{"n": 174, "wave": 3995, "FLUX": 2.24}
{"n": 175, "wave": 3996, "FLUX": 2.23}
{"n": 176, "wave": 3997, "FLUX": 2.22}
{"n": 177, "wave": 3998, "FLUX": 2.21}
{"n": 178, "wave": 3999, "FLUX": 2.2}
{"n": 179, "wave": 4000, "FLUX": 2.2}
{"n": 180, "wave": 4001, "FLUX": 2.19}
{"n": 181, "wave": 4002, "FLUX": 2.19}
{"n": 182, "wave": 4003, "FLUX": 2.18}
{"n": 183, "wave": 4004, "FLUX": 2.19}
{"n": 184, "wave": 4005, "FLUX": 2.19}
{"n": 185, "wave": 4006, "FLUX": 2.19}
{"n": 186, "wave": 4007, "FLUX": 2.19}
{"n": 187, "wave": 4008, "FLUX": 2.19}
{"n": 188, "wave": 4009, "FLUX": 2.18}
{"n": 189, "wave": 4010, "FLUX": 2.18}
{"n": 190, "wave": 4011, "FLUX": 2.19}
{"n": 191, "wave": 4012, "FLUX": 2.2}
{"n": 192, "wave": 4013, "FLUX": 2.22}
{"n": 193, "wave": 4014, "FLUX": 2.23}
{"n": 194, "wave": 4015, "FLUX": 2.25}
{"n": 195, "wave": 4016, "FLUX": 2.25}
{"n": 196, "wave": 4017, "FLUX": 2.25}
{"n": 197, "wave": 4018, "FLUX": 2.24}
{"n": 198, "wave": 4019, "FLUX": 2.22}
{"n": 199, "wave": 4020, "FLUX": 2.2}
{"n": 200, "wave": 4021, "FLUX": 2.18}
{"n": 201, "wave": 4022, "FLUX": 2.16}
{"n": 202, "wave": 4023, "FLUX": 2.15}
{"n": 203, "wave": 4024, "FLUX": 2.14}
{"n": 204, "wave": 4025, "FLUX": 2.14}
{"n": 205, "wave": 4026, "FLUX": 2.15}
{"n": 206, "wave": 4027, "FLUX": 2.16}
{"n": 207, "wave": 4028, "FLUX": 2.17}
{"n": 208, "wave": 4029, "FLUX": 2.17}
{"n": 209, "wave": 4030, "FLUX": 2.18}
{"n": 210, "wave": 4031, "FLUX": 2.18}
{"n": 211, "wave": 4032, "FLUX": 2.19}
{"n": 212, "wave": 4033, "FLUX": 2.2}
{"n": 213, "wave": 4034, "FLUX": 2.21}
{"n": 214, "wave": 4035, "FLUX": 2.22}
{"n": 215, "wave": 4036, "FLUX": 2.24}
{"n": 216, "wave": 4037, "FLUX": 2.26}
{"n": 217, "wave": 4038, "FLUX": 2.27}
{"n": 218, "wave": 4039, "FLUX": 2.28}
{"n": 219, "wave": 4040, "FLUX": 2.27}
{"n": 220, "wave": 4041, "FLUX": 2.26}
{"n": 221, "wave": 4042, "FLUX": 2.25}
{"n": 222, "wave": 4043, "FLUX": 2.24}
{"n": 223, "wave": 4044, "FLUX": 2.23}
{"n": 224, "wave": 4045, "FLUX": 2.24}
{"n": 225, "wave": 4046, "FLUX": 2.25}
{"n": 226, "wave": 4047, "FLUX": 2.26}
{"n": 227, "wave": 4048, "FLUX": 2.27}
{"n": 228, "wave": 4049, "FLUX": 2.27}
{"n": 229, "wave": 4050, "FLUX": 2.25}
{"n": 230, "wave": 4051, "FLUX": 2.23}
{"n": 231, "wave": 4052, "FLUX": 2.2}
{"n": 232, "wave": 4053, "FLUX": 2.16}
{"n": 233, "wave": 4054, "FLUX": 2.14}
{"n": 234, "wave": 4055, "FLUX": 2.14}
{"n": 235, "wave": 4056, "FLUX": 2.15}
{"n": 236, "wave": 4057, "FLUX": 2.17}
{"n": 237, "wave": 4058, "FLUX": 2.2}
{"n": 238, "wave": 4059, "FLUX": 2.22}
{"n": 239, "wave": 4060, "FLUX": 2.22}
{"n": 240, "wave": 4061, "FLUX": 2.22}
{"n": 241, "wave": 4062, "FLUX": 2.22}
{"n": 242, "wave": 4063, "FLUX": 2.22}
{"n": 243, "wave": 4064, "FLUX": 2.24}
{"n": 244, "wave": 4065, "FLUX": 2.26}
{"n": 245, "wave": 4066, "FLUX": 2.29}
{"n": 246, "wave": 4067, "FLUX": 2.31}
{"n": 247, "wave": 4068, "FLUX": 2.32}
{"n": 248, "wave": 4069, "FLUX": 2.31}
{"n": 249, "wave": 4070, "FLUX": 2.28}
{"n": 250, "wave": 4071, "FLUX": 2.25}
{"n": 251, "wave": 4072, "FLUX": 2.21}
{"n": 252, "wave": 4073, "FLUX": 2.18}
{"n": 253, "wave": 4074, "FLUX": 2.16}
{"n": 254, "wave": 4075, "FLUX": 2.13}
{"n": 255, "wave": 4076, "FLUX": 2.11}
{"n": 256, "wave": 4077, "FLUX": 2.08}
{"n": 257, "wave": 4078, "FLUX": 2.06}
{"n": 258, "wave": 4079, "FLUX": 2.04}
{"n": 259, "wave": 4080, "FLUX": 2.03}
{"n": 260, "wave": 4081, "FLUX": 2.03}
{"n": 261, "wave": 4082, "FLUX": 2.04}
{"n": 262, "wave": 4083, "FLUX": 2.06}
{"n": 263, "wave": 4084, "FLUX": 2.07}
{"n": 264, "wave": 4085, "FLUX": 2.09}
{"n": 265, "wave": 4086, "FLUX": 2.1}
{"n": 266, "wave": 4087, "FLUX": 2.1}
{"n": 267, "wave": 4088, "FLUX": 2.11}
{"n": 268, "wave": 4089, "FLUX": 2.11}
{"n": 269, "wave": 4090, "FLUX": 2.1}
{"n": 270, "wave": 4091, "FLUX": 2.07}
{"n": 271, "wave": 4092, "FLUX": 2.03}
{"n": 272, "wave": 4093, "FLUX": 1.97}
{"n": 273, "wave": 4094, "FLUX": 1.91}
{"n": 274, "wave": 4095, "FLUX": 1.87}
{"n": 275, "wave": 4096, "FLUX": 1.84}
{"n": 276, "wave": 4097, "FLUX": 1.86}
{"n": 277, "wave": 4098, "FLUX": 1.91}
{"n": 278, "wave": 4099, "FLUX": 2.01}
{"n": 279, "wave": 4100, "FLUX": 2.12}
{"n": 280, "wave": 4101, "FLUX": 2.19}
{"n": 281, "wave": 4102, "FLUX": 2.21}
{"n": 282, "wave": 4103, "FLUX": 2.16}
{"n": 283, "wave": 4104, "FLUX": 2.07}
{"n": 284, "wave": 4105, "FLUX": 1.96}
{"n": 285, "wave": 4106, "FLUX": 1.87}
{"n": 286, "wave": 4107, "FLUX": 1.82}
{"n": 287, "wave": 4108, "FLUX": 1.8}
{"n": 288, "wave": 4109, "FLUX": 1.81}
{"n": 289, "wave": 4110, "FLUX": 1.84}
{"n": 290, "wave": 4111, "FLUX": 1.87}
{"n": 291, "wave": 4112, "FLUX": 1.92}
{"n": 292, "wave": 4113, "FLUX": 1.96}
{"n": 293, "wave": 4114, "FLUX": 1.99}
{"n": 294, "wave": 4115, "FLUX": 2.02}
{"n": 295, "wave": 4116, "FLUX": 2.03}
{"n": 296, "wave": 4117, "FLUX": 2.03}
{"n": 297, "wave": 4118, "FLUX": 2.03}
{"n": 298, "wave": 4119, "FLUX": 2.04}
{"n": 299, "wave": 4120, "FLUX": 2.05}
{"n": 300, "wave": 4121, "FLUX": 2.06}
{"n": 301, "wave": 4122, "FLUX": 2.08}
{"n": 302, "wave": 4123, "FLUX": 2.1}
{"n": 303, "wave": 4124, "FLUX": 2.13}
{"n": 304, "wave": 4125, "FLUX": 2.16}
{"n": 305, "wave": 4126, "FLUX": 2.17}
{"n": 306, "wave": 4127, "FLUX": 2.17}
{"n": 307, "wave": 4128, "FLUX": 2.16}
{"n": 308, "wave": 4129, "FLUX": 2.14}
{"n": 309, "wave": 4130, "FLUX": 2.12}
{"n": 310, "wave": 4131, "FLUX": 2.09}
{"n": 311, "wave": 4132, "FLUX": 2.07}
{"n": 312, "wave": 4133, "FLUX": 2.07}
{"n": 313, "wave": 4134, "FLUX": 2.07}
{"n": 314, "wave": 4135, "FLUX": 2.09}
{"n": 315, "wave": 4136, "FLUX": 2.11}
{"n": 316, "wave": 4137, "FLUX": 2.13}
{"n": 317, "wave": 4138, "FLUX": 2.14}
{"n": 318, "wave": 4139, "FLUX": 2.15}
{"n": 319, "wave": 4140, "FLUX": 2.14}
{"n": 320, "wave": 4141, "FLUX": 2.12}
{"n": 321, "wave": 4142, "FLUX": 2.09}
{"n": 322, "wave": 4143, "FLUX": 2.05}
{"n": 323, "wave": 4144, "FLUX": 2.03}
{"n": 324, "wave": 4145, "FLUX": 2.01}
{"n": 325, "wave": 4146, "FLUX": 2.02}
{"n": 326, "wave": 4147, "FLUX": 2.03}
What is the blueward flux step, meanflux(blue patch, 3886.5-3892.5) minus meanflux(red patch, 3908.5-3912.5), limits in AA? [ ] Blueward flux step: -0.12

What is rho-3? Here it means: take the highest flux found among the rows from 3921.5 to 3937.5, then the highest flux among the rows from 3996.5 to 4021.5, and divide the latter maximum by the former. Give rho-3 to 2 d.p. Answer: 1.04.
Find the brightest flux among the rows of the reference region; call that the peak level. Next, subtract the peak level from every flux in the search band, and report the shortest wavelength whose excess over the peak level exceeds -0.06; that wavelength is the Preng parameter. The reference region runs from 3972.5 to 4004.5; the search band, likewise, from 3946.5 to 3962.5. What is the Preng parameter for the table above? 3947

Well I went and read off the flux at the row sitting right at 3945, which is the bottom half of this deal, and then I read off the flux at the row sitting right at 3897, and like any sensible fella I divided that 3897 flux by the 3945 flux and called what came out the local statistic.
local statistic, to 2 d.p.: 0.98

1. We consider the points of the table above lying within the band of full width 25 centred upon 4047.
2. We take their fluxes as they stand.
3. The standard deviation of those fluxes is 0.04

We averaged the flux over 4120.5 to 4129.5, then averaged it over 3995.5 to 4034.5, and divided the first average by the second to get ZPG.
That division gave 0.97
